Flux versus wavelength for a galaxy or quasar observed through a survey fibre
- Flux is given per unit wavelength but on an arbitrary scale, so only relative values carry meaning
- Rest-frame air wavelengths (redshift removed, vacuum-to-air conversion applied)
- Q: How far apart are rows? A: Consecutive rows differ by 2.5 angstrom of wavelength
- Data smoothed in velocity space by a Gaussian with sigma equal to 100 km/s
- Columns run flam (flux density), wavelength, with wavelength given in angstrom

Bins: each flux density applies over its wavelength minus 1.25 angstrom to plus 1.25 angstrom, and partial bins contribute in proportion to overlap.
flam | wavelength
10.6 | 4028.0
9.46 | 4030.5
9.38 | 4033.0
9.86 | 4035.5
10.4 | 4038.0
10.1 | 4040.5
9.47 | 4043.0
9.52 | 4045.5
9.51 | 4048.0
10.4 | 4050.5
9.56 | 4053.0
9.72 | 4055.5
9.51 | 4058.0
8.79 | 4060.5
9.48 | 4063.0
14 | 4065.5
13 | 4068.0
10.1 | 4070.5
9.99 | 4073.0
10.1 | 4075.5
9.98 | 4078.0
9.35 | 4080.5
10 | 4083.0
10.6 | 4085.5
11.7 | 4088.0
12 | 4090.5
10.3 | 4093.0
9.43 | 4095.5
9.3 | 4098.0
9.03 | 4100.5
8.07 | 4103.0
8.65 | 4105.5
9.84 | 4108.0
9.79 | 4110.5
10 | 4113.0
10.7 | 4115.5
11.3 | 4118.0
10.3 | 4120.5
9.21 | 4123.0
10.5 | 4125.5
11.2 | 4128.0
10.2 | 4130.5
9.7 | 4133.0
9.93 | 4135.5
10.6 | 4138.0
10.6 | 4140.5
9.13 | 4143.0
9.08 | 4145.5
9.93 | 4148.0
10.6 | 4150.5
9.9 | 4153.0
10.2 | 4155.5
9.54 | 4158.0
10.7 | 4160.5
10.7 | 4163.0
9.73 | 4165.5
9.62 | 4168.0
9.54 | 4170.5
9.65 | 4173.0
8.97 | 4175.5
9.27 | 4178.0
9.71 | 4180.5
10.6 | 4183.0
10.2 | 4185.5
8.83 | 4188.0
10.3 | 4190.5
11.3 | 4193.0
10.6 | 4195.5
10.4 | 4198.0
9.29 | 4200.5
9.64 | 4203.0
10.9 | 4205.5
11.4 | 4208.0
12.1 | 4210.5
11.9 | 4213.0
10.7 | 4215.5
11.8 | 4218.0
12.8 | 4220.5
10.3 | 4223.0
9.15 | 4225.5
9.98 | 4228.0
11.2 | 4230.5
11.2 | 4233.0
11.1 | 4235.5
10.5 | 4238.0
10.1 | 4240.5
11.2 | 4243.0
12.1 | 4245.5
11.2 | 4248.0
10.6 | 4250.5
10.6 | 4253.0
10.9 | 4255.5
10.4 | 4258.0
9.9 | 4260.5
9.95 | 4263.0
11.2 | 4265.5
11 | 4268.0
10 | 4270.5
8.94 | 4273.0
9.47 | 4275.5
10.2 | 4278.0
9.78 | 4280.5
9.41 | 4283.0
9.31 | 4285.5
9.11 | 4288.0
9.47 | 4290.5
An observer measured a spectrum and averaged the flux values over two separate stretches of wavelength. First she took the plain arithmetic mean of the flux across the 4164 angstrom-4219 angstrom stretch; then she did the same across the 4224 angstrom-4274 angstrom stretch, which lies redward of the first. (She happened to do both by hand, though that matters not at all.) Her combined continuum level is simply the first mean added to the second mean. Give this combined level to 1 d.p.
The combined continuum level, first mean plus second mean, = 20.9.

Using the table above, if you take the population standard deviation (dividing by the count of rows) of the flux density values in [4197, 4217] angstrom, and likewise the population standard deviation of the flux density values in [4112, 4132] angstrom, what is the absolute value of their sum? 1.57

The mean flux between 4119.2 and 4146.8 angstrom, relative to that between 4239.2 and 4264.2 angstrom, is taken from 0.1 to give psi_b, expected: -0.839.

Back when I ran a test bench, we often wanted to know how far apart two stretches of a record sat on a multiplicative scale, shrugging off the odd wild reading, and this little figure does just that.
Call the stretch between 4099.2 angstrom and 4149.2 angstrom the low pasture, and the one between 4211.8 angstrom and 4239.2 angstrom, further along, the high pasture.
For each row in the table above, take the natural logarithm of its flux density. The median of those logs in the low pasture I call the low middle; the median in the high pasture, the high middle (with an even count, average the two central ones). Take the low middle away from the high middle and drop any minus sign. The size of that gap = 0.11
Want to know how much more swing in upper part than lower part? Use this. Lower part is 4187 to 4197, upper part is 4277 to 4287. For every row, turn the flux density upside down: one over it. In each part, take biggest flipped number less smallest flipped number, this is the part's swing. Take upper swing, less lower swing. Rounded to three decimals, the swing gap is -0.015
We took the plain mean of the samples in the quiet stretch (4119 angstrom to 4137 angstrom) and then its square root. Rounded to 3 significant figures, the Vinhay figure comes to 3.19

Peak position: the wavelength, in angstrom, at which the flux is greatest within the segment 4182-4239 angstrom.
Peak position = 4220.5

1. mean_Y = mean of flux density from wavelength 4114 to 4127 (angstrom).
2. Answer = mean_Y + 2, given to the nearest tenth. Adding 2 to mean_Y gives 12.4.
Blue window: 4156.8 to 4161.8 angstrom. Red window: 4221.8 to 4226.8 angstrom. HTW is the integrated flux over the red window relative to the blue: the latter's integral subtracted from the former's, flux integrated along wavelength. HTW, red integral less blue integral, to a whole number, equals -2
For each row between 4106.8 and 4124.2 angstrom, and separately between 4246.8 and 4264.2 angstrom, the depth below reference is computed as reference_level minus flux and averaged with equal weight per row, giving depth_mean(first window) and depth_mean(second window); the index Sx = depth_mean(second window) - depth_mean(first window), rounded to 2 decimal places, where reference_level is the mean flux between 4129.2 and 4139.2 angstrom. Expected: -0.34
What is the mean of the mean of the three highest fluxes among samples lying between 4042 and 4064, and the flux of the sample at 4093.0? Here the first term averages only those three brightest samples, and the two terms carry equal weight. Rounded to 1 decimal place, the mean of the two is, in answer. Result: 10.1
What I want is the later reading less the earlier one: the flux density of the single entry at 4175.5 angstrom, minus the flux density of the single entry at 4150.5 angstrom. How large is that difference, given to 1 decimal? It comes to -1.6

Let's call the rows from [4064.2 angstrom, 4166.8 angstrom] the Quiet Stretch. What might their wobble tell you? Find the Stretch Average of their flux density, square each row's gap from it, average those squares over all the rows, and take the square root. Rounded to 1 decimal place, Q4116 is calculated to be 1.1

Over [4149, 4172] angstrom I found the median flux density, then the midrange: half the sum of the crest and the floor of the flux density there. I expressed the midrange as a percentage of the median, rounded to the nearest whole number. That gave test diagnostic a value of 102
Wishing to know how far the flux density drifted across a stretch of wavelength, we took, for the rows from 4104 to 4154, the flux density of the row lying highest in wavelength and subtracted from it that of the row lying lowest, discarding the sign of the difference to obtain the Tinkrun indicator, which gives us 1.25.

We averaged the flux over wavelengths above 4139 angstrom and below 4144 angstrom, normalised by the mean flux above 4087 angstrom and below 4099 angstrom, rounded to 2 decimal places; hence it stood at 0.94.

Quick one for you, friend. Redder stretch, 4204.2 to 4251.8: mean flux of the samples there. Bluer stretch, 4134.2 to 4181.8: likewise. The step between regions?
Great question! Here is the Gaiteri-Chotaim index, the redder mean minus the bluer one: 1.2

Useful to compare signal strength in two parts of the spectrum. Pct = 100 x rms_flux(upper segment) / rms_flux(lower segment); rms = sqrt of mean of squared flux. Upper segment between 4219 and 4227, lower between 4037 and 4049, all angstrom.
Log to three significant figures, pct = 111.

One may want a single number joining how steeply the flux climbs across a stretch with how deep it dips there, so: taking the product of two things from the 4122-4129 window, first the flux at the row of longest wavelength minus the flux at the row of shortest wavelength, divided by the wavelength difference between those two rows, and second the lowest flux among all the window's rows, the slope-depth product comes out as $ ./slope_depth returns 3.7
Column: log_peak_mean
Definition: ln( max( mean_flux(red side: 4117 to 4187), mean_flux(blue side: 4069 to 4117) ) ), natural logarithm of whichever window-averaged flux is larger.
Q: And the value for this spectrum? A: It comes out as 2.30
